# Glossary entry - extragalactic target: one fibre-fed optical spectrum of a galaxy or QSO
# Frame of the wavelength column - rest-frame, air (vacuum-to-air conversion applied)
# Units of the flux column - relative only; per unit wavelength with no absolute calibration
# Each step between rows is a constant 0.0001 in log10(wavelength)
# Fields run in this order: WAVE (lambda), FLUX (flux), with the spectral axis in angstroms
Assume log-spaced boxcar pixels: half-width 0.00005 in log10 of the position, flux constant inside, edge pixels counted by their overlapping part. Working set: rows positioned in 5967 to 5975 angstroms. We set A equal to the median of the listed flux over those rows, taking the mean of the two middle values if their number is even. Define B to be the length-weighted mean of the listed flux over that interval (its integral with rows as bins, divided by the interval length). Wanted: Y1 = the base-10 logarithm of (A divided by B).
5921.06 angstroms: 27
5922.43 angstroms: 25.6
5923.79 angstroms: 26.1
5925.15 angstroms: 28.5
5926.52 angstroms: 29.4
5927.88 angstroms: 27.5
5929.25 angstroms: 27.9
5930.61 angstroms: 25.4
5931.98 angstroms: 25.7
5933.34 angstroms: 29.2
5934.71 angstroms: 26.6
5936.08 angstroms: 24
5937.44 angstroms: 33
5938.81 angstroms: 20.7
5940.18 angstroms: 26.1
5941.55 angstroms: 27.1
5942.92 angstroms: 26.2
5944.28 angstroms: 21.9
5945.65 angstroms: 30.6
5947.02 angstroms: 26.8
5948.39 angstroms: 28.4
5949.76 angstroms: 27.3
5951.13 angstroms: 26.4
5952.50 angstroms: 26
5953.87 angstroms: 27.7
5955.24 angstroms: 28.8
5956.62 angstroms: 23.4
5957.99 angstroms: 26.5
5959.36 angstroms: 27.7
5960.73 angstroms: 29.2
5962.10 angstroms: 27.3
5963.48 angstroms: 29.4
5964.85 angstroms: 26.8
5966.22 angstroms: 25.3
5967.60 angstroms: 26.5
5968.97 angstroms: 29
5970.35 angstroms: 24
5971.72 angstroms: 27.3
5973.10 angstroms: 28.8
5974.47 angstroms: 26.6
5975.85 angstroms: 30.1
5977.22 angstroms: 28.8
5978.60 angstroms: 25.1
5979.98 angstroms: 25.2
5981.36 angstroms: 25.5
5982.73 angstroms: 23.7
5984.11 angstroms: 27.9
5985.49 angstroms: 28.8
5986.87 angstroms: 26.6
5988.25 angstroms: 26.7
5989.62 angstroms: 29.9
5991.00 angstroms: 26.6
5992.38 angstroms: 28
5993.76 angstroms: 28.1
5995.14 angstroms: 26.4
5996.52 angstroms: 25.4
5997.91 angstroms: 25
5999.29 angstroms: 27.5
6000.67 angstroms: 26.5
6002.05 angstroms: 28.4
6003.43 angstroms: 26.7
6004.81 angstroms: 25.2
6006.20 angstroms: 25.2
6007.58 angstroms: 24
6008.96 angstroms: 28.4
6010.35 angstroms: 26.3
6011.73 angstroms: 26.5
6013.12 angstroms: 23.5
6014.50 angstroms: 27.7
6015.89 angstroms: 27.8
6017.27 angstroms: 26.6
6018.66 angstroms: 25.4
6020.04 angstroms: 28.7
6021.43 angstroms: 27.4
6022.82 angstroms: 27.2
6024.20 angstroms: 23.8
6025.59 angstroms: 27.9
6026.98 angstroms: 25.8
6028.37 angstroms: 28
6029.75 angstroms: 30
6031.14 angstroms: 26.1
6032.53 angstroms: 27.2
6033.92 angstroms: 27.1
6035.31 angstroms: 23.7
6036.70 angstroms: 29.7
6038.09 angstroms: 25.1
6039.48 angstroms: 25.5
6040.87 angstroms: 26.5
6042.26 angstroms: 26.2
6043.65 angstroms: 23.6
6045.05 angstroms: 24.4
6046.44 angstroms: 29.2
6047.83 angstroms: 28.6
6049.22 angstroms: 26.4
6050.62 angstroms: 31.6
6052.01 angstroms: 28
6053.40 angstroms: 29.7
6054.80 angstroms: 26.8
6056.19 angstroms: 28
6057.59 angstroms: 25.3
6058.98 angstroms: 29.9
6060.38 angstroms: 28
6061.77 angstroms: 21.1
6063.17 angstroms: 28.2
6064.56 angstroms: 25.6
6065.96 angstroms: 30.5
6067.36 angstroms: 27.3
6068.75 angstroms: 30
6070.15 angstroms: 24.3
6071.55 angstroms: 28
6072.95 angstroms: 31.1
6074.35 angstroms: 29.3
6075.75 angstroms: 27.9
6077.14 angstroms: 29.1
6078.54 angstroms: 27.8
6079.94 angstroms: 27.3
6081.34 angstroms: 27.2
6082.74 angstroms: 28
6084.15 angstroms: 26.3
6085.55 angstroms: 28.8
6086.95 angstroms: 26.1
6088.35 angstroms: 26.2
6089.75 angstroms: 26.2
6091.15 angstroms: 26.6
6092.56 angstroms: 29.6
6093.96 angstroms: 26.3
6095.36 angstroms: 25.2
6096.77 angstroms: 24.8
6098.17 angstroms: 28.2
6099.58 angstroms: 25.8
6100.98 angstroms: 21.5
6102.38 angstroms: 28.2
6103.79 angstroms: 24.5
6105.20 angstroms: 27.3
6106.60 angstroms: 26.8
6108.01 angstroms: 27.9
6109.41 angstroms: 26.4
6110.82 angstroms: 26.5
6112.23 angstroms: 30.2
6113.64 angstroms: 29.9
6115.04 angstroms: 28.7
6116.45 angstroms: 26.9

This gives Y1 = -0.0018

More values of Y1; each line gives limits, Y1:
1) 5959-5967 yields -0.0015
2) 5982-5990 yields 0.0018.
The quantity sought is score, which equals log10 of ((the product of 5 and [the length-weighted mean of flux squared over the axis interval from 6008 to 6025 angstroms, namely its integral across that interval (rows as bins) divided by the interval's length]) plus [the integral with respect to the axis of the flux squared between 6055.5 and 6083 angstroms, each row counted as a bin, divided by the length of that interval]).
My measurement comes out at 3.635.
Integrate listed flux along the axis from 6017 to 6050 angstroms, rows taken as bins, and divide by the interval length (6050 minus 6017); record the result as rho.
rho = 26.7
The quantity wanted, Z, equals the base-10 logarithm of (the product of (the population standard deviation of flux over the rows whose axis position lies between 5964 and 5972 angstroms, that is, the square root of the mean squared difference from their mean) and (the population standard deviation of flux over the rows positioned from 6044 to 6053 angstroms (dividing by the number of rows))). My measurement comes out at 0.55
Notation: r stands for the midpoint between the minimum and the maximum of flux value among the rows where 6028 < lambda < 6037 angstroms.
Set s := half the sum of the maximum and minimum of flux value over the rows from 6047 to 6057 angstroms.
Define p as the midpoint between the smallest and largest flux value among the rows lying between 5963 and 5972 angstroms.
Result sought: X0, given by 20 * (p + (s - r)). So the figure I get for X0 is 577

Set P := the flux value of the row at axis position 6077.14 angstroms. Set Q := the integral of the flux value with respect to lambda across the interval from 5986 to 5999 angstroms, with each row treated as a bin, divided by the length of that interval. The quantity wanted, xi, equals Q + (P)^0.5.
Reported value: 32.4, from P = 29.1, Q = 27.0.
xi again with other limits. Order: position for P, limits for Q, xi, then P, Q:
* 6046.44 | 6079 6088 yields 32.6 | 29.2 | 27.2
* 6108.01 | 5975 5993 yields 32.4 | 27.9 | 27.1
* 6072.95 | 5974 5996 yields 32.7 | 31.1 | 27.1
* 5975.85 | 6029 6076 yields 32.8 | 30.1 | 27.3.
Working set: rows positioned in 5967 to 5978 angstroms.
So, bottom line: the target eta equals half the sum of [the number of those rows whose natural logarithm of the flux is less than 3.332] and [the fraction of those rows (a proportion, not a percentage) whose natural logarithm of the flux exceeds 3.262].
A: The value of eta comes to 2.4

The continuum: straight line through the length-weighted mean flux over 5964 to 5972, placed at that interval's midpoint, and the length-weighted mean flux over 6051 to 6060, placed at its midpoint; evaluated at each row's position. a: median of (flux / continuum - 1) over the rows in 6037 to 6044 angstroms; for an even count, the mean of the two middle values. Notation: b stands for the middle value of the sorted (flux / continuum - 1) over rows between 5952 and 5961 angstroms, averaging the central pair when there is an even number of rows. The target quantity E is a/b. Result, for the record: -2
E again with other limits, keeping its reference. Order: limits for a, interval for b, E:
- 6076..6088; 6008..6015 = 1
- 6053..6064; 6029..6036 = 0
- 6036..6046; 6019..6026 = 31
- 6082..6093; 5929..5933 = 11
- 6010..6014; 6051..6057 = 18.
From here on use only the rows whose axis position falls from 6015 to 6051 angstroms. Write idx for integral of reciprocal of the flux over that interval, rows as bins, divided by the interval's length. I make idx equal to 0.0374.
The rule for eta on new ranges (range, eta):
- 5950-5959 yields 2.8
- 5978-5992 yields 4.3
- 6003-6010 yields 2.2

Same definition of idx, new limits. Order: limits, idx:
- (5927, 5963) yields 0.0376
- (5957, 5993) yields 0.0370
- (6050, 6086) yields 0.0361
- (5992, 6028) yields 0.0378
